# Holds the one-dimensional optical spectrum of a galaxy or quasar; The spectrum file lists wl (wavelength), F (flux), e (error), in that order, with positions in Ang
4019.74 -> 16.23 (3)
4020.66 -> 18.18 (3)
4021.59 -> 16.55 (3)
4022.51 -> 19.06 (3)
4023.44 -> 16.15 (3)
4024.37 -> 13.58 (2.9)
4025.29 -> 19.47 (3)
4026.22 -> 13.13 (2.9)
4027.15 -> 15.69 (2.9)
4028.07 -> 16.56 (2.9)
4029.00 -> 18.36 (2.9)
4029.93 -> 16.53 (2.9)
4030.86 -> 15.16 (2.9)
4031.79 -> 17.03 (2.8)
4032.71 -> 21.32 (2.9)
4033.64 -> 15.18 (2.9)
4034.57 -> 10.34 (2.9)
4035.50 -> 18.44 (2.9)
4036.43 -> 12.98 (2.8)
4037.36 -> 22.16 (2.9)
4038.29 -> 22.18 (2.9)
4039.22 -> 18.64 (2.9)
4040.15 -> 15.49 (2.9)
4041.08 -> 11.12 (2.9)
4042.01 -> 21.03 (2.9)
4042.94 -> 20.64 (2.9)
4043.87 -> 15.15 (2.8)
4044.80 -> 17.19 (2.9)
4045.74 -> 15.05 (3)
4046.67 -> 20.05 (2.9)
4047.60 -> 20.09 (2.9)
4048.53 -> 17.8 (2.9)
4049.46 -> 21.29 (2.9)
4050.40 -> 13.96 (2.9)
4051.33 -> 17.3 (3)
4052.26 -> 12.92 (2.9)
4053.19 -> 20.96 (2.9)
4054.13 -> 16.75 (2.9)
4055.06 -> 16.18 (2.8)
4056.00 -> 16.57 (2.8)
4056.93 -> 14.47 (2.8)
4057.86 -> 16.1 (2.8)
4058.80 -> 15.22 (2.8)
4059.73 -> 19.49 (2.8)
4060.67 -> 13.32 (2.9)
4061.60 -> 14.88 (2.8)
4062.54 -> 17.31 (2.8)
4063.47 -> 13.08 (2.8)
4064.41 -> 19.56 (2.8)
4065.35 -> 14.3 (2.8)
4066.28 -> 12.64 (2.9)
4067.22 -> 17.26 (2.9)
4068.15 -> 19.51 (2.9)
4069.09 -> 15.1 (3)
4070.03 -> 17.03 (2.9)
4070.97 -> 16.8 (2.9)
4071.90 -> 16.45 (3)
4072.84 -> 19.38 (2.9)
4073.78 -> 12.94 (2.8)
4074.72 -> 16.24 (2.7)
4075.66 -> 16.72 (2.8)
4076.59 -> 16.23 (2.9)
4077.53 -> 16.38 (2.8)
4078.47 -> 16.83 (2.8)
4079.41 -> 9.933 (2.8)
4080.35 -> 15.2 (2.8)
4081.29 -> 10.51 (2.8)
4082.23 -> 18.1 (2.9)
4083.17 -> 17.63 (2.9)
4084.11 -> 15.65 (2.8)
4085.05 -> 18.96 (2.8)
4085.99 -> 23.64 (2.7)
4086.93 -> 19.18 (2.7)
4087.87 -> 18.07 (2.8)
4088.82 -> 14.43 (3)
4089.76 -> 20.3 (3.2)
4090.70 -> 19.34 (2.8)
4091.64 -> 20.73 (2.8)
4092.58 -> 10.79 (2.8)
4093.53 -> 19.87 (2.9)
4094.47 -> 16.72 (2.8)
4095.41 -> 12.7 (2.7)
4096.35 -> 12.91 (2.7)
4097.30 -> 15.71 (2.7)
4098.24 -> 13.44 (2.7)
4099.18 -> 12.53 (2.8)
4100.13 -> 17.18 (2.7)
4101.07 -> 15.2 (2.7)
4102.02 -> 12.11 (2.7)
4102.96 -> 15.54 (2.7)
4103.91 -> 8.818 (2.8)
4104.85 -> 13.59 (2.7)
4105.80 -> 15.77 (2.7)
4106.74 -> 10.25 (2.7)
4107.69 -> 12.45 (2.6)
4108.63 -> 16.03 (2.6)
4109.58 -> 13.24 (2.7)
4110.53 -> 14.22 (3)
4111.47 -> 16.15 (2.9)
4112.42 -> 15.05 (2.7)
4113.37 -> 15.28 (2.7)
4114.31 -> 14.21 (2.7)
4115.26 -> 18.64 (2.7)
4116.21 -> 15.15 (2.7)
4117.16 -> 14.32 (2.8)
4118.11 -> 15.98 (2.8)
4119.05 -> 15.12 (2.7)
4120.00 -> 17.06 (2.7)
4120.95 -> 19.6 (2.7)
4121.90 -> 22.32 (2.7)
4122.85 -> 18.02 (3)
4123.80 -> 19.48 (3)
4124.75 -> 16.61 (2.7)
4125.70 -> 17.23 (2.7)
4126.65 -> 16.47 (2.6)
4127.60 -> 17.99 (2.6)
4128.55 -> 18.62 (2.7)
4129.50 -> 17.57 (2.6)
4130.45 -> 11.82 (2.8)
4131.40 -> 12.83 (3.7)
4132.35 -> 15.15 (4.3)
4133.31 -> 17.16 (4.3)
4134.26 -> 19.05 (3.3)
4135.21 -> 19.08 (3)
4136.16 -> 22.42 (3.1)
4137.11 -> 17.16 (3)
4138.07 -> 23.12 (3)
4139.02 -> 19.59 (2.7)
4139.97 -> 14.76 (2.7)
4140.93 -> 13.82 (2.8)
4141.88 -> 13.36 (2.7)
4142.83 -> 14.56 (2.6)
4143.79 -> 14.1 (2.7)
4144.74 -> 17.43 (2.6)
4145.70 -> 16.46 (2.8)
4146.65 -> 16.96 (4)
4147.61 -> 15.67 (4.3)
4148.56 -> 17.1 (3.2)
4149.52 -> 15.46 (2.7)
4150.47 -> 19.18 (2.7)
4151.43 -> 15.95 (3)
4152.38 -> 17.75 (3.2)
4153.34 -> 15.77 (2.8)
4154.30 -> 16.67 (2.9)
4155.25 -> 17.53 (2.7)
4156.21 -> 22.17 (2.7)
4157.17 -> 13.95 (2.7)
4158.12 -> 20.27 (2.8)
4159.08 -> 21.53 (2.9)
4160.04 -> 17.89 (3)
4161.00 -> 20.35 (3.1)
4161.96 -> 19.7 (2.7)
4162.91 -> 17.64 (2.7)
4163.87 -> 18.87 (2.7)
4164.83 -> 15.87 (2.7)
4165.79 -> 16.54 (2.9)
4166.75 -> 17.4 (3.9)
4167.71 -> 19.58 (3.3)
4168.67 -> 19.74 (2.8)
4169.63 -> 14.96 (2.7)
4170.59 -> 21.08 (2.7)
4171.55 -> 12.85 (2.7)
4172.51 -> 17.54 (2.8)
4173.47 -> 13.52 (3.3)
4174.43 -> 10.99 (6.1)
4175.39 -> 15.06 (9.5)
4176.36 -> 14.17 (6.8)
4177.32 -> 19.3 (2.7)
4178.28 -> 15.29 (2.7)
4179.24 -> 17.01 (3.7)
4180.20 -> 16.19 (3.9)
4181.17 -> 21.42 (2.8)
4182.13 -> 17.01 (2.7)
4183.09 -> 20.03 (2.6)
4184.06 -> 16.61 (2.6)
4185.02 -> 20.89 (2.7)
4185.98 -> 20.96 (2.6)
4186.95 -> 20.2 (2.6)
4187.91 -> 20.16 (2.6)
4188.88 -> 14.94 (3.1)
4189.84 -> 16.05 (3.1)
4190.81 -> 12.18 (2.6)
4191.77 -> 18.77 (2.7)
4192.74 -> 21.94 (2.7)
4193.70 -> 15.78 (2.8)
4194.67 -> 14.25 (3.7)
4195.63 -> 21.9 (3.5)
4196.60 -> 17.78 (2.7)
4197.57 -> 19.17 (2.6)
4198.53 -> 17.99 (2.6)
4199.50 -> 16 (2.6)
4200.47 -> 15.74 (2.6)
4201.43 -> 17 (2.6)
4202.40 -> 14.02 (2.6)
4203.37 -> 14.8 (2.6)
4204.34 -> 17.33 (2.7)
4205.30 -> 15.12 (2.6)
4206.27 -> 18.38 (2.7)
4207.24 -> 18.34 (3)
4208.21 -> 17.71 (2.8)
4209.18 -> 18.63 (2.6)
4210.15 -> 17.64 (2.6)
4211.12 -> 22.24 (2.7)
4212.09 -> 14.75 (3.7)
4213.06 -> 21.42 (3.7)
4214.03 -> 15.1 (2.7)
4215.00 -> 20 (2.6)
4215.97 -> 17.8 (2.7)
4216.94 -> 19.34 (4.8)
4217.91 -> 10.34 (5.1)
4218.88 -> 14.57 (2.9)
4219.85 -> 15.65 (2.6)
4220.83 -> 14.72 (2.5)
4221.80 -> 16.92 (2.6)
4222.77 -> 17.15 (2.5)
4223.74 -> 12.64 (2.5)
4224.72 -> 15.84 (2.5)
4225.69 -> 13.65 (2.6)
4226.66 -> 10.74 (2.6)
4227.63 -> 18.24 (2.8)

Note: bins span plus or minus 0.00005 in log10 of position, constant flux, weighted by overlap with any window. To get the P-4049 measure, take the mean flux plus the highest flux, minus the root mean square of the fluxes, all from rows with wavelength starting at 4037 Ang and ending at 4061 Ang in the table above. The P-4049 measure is 21.9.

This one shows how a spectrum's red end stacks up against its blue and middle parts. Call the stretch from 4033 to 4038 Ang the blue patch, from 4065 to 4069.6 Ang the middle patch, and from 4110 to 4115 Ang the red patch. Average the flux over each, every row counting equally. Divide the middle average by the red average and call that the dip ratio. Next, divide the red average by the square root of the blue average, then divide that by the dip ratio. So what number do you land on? 3.6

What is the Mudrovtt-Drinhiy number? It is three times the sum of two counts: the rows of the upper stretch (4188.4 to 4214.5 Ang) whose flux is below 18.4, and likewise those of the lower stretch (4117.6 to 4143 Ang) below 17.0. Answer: 93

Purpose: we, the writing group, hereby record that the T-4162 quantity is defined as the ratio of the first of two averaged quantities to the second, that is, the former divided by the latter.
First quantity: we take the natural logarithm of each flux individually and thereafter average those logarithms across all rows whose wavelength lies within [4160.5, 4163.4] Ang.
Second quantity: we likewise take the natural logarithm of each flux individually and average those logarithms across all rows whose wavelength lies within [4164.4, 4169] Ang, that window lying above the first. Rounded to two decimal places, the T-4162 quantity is 1.03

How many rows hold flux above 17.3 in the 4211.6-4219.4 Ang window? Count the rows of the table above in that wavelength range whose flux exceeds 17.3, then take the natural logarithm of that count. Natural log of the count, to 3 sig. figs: 1.39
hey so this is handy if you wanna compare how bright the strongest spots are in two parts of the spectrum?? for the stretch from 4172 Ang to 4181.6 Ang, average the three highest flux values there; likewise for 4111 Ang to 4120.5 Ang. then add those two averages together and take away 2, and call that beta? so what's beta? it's 34.7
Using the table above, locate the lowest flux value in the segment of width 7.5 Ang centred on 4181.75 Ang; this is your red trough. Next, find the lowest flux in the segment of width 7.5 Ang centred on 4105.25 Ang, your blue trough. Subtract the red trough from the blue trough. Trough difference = -6.5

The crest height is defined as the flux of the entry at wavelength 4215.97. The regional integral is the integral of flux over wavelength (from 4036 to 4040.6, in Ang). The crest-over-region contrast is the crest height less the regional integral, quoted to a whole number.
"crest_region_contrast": -67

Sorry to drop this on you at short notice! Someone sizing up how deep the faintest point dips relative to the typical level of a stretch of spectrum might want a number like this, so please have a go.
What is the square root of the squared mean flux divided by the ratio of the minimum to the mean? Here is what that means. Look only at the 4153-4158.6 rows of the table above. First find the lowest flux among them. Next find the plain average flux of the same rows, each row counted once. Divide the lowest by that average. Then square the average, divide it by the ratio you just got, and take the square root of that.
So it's 20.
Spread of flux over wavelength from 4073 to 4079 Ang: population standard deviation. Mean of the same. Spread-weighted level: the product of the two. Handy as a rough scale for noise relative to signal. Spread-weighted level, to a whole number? 21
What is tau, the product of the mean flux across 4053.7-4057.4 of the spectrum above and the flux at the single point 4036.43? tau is 208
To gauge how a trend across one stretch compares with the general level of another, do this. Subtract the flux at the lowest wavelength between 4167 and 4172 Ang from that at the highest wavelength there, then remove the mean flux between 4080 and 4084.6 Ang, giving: -22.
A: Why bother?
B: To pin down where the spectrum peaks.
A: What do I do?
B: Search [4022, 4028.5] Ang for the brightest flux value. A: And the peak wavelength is 4025.29 Ang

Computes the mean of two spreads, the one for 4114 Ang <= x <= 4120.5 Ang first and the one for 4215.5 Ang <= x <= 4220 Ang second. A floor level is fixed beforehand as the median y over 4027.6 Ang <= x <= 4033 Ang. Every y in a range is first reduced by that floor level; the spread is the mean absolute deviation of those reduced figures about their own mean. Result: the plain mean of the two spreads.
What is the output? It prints 1.9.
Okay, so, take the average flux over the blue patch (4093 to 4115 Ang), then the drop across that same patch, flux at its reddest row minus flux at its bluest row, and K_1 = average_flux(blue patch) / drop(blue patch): -3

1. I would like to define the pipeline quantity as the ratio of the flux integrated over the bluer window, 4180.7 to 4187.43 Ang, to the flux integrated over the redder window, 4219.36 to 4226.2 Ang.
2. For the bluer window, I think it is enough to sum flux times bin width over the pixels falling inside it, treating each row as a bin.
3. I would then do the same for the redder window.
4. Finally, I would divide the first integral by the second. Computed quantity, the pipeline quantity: 1.27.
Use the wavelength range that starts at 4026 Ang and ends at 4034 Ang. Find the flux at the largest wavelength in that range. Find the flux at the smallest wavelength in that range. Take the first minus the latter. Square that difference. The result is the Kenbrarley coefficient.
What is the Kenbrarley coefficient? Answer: 4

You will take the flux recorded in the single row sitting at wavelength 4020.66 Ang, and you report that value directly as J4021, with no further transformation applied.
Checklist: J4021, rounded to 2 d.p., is 18.18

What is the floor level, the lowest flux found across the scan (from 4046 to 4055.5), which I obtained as 12.92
